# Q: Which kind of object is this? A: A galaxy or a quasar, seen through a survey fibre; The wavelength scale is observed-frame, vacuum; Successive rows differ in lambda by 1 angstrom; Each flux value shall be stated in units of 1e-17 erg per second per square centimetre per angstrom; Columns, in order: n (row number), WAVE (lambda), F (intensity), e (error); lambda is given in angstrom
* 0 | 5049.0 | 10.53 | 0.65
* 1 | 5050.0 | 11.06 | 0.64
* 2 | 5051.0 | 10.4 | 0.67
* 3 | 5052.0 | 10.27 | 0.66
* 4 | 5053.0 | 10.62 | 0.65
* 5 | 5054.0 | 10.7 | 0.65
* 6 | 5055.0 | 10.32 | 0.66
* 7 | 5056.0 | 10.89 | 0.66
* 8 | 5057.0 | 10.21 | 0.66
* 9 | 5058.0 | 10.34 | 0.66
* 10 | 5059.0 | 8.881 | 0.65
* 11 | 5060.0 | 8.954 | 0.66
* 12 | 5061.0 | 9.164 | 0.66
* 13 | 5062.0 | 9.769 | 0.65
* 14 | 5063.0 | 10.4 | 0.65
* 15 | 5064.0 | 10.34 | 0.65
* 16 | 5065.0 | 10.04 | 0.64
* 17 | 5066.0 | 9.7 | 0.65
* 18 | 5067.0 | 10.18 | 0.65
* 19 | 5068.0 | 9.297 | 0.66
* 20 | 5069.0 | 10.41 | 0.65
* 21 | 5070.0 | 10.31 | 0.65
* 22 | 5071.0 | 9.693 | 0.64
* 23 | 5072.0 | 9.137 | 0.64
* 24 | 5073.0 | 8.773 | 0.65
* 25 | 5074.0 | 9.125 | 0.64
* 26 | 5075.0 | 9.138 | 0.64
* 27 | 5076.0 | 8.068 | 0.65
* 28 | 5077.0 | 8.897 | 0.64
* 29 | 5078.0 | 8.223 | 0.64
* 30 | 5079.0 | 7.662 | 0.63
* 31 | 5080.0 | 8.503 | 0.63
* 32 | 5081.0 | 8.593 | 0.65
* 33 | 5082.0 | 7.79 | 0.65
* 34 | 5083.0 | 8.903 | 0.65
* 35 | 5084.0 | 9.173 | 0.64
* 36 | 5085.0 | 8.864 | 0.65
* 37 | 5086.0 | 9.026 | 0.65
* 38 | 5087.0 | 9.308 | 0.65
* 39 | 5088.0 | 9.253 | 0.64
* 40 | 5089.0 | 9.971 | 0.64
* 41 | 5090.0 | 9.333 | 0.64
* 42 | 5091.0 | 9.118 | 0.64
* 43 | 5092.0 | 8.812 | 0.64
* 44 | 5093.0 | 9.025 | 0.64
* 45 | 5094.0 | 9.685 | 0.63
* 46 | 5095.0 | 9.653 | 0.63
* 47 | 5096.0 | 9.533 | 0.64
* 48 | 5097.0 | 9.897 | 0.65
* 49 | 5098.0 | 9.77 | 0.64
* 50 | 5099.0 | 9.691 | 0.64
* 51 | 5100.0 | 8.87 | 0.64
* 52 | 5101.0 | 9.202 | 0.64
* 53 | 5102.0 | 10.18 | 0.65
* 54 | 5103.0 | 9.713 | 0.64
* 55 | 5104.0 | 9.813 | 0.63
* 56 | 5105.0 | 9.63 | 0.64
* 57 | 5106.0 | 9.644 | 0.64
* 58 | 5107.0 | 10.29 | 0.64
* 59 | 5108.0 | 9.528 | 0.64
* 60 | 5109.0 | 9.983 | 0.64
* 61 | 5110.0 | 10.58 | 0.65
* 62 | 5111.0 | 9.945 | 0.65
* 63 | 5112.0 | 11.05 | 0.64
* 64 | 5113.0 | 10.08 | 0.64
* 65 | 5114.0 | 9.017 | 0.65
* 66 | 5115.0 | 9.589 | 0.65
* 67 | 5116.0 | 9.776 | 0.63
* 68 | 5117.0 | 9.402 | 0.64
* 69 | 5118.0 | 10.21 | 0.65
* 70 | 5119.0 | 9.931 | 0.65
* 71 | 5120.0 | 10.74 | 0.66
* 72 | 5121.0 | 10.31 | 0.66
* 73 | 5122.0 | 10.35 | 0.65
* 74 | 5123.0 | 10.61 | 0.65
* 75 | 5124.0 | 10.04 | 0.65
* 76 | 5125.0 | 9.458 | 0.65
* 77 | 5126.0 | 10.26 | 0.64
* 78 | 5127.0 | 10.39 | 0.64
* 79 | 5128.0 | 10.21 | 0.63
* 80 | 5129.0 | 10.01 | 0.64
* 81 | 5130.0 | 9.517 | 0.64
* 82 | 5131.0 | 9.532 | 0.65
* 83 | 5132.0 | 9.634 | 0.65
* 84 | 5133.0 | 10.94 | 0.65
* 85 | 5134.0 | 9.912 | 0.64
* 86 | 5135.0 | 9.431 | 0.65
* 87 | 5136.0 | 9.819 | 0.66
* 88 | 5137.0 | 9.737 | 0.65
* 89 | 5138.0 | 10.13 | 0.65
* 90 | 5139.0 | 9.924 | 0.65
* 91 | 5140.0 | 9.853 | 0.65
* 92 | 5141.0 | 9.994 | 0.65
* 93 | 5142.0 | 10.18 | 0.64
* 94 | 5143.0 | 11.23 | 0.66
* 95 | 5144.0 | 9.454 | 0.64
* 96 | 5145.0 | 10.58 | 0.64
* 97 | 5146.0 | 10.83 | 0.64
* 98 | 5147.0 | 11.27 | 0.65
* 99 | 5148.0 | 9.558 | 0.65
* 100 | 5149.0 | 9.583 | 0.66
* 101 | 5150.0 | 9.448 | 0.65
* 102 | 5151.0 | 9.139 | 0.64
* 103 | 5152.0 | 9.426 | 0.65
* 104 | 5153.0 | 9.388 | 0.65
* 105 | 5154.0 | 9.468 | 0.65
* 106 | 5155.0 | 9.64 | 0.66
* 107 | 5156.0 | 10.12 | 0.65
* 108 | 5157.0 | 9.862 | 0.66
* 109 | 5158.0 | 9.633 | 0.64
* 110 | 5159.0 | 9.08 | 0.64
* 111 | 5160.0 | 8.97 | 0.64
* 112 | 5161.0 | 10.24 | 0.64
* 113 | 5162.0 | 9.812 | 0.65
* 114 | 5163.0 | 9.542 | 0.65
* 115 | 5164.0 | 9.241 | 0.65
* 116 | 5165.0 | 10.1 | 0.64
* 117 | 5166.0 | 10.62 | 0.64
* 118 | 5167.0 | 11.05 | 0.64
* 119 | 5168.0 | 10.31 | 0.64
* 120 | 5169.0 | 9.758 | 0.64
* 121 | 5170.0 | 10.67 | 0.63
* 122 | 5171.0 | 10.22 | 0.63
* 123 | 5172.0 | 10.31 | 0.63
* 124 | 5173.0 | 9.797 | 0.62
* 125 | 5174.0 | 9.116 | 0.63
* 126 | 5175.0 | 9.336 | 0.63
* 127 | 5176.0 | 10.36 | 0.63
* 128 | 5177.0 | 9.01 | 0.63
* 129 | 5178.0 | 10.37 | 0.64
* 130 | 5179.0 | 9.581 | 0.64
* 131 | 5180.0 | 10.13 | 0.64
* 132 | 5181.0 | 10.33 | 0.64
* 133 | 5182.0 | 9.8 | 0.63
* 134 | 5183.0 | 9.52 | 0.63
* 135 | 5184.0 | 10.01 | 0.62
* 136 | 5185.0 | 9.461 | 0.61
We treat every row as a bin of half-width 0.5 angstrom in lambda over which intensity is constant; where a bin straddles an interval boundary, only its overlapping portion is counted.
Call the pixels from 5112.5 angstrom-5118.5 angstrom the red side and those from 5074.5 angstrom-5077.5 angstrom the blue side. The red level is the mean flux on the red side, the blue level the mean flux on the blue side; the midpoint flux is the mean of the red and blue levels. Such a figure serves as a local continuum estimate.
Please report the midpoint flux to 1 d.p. 9.2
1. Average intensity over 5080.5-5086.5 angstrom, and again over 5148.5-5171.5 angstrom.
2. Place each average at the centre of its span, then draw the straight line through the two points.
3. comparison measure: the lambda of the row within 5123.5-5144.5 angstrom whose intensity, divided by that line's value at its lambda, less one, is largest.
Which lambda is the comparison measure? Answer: 5143.0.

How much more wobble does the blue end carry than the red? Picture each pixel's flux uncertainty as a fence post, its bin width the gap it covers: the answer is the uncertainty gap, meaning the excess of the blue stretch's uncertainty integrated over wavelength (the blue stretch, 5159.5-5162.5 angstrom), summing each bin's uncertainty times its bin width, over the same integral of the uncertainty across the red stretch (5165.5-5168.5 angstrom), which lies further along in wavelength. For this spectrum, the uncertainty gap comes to 0.010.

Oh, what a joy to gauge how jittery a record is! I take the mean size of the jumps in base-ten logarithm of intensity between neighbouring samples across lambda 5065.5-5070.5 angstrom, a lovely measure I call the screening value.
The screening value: 0.028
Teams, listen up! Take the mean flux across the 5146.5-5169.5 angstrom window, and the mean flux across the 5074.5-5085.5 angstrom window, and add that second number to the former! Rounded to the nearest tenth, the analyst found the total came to 18.3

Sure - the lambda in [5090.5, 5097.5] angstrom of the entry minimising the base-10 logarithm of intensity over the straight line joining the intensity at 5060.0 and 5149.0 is 5092.0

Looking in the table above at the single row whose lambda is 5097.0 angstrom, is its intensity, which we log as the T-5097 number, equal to 9.897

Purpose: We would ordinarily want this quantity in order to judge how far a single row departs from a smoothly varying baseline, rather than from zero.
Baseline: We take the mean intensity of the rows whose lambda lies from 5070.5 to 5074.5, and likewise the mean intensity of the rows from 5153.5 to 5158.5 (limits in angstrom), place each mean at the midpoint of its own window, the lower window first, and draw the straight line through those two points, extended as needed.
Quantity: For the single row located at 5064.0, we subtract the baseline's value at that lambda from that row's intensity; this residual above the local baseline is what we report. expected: 1.2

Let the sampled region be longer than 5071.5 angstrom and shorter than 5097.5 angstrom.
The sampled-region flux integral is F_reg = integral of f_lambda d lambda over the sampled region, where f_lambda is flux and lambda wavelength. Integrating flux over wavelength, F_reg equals 233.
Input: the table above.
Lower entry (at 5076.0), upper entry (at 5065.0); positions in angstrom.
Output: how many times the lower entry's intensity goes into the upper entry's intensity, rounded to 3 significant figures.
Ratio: 1.24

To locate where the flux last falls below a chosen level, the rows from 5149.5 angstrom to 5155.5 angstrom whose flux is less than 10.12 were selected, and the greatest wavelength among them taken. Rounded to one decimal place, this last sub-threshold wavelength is 5155.0 angstrom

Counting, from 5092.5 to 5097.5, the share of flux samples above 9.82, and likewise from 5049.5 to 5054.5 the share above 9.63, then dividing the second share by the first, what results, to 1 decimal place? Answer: 5.0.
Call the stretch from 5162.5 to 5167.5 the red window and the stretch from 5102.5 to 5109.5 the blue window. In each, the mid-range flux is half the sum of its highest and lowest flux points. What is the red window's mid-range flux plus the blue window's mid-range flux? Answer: 20.1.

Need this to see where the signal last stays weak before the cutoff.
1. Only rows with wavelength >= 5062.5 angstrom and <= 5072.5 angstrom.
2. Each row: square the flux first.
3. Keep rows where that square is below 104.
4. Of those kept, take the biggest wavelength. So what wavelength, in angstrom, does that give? 5072.0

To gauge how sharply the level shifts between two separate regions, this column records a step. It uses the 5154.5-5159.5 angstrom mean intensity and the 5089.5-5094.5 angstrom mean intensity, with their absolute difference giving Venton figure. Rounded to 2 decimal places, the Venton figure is 0.47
